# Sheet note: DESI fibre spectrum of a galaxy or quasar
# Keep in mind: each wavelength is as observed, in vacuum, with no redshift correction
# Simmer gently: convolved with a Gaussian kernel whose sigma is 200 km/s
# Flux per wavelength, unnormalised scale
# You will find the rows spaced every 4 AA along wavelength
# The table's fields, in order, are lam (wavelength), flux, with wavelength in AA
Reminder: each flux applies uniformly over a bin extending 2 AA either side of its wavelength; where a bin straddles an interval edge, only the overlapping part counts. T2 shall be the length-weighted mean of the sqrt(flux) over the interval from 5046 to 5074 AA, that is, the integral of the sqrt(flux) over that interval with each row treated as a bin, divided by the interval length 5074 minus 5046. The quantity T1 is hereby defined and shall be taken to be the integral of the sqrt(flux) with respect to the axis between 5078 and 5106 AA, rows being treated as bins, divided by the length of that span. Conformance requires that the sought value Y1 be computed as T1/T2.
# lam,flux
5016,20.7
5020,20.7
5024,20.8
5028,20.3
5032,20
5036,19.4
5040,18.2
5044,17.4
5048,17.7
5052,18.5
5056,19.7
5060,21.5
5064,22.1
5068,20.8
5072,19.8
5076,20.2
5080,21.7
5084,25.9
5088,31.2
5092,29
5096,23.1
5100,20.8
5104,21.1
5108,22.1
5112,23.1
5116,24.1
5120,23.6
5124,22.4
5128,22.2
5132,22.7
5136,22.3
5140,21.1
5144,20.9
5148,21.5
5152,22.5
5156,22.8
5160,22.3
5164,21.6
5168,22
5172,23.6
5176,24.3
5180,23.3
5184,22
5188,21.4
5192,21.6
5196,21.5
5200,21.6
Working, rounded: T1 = 4.95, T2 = 4.47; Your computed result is 1.11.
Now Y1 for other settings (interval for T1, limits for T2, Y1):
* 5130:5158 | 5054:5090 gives 0.99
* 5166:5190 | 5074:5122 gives 0.98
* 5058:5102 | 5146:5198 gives 1.02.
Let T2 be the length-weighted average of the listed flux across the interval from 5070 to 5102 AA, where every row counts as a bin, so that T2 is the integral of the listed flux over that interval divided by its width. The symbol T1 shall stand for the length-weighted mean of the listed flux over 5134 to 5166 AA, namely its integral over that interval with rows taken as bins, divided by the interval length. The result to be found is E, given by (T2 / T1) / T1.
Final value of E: 0.0501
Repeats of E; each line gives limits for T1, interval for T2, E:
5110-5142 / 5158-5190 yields 0.0438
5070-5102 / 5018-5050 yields 0.0336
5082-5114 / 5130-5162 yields 0.0366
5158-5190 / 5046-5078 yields 0.0394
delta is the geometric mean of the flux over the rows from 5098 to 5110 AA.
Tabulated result 21.3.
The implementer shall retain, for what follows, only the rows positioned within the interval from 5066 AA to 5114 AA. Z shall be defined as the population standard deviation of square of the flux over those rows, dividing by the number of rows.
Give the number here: 176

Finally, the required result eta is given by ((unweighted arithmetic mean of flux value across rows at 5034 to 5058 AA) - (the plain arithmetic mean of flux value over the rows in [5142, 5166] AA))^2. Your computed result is 12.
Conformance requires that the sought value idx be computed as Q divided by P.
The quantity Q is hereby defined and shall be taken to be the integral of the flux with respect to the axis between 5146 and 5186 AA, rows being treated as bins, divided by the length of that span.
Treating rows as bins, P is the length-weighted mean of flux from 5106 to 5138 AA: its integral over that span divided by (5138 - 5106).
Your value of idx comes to 0.99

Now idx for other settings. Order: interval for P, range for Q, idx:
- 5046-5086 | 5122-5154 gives 1.06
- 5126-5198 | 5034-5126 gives 0.99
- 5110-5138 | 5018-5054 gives 0.84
